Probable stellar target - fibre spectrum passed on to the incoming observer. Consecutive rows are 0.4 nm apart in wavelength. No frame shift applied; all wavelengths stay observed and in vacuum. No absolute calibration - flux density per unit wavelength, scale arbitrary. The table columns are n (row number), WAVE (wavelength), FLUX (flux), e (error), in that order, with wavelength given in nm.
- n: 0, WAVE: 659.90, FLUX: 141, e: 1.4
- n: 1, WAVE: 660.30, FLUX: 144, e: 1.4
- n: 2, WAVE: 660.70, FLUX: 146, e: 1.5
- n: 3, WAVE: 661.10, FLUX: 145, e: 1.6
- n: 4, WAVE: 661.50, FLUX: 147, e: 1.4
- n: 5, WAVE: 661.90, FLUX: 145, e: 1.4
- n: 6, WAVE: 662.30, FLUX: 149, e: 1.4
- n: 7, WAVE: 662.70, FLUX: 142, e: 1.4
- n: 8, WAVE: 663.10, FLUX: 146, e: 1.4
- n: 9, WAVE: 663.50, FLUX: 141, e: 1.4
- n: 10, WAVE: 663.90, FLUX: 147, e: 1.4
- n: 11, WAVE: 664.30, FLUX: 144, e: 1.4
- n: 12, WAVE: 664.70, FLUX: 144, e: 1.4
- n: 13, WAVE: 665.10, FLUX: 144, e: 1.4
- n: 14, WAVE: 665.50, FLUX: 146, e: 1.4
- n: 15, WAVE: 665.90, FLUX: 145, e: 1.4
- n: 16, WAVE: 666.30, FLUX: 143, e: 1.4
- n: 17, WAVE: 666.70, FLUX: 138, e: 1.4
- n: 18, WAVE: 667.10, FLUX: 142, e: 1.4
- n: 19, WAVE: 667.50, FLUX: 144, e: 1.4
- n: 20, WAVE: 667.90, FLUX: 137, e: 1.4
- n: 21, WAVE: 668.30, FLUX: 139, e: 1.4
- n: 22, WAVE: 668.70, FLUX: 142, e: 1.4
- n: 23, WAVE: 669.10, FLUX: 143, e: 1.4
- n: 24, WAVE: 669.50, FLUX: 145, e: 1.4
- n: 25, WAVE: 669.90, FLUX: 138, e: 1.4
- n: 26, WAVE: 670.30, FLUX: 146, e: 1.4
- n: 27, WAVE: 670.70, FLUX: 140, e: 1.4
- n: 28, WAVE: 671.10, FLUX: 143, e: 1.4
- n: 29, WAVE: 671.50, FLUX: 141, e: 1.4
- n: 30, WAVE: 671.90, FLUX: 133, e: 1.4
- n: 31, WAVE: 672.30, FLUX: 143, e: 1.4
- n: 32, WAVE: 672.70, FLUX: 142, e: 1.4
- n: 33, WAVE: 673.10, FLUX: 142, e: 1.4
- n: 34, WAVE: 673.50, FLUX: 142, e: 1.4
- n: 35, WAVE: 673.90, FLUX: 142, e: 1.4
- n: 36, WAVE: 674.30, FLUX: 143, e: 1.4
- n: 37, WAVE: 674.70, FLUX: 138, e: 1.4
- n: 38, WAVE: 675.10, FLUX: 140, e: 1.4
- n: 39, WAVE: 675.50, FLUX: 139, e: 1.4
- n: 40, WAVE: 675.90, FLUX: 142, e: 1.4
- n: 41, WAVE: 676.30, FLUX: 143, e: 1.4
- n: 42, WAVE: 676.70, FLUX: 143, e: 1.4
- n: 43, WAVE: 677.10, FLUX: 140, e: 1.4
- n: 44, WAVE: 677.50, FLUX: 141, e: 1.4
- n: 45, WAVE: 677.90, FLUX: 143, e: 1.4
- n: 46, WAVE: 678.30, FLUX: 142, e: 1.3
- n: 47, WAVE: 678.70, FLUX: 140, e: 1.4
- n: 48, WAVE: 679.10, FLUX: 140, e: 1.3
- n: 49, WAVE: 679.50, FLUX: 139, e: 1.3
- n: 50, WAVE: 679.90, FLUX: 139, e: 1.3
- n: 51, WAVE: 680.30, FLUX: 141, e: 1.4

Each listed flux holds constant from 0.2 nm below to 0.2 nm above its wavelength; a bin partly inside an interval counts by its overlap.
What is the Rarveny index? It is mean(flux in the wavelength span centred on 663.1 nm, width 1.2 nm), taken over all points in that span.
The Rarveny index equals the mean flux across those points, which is 143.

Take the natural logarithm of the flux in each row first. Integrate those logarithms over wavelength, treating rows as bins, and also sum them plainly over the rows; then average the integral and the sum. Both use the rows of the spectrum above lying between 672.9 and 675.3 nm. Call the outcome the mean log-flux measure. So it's 20.79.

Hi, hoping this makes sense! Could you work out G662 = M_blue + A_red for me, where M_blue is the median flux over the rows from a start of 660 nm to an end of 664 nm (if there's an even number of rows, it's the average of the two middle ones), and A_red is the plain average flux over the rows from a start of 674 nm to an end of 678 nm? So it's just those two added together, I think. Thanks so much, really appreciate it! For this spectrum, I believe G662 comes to 287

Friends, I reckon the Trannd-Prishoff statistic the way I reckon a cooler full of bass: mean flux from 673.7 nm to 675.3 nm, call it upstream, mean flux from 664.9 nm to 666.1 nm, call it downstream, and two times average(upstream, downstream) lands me 286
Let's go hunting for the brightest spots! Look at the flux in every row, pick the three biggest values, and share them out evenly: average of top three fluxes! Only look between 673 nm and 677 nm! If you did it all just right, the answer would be 143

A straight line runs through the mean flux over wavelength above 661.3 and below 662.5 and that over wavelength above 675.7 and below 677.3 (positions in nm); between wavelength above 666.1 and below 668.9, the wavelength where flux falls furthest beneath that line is 667.90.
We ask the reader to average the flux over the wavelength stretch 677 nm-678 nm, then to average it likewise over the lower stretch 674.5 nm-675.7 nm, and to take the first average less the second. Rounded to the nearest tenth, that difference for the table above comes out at 2.3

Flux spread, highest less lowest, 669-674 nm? 13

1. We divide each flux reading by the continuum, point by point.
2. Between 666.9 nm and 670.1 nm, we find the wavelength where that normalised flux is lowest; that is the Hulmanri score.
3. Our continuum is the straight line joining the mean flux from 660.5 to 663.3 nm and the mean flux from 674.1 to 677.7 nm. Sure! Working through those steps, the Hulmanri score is 667.90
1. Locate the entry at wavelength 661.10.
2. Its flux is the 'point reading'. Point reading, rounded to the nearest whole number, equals 145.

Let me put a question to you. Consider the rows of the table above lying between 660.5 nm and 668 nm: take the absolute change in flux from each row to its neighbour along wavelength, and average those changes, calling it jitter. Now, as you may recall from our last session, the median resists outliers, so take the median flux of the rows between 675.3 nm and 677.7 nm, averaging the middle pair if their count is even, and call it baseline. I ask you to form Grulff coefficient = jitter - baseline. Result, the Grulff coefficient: -138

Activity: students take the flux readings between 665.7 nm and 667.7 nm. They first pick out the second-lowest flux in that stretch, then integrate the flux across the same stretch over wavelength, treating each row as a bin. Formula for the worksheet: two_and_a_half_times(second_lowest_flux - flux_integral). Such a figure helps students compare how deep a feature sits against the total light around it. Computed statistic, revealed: -357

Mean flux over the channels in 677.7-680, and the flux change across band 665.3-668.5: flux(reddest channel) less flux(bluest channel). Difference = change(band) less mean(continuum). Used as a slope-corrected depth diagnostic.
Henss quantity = -148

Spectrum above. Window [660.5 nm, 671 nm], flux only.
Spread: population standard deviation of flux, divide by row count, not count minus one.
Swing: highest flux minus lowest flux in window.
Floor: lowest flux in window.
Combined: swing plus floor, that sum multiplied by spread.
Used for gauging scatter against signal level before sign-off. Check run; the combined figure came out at 451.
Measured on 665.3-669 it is 434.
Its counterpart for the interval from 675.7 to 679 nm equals 171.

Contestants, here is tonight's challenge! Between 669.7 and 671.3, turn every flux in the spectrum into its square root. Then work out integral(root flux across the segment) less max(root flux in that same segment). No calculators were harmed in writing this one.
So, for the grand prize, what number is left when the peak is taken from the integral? 6.97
